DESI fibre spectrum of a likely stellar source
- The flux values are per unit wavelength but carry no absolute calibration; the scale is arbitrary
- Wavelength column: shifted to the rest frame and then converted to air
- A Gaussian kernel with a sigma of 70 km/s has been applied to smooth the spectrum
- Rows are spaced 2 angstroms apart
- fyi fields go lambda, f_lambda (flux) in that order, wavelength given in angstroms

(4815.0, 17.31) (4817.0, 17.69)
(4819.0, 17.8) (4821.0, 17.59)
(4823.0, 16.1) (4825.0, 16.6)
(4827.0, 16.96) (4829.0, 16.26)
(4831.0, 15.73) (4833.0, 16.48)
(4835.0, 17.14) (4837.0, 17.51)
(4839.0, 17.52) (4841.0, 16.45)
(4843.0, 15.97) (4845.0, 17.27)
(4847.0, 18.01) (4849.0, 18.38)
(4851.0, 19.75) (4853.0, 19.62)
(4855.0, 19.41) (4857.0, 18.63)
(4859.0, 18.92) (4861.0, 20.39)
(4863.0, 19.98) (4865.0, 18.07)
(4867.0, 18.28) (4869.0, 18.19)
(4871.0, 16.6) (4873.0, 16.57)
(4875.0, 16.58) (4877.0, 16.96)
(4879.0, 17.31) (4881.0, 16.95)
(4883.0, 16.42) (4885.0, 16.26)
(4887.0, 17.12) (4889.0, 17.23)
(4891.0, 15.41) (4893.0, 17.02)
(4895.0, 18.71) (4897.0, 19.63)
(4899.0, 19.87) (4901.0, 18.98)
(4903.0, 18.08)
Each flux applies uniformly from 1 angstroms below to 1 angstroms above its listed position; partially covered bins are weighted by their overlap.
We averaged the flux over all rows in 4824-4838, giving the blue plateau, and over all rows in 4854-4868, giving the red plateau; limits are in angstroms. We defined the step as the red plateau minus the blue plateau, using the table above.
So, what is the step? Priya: 2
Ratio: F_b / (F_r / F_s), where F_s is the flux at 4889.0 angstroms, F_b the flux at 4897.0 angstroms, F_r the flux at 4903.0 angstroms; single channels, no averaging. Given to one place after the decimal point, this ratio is 18.7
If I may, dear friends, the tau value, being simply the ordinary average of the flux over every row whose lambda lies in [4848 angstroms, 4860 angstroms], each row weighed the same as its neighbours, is 19.1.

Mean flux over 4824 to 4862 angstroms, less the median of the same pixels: 0.23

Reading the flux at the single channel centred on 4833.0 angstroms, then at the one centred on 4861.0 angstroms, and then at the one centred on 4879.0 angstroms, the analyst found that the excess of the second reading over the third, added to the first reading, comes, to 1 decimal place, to 19.6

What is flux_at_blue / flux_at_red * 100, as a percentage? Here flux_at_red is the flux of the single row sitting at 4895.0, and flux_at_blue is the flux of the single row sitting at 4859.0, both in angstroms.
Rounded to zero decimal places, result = 101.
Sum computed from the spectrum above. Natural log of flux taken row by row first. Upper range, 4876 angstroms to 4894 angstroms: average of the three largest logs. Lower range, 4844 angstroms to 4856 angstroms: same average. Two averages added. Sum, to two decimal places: 5.82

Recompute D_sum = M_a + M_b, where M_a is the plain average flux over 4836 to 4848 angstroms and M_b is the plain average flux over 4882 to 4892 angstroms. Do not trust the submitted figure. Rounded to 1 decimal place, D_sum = 33.6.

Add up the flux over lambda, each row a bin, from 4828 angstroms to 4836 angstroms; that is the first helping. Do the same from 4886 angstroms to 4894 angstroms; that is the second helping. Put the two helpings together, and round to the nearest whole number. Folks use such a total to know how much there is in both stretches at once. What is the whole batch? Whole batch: 265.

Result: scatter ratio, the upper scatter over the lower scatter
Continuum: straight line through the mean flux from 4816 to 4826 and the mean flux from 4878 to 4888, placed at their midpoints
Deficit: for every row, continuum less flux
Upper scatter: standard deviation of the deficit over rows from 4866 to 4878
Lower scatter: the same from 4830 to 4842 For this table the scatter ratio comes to 1.12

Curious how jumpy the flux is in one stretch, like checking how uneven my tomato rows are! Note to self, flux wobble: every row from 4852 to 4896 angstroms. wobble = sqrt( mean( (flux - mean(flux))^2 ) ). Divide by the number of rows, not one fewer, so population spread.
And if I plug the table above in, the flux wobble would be 1.31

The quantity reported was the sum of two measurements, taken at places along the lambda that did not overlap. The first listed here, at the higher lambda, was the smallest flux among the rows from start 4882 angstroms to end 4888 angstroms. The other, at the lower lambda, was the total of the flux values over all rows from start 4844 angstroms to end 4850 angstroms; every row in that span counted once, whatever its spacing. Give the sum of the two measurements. 69.9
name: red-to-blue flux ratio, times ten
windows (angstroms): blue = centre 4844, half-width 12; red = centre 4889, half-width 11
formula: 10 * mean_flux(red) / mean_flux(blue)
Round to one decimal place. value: 9.8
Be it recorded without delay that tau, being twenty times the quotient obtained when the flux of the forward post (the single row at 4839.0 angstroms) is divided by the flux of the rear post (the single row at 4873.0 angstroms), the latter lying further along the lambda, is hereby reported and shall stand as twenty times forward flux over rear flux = 21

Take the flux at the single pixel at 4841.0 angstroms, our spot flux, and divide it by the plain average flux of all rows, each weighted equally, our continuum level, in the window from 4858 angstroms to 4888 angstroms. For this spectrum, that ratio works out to 0.933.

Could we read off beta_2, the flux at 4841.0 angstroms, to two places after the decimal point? 16.45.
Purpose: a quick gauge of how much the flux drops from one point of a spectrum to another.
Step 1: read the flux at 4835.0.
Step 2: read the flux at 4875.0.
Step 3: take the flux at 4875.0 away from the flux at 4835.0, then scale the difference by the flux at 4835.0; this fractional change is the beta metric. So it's 0.033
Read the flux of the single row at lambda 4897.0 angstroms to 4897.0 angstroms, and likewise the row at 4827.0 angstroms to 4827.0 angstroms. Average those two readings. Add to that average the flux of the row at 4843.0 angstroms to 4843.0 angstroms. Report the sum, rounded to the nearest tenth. 34.3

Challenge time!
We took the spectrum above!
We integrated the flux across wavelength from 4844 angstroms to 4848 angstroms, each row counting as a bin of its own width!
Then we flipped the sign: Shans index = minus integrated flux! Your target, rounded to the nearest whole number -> -71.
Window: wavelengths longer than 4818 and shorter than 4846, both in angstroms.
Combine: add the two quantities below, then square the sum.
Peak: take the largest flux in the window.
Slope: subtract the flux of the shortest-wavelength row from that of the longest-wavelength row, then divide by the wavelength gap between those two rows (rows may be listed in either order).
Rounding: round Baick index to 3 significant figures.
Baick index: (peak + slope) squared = 316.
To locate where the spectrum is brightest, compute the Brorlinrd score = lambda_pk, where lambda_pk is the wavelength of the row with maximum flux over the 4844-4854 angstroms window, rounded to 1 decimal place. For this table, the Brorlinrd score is 4851.0 angstroms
